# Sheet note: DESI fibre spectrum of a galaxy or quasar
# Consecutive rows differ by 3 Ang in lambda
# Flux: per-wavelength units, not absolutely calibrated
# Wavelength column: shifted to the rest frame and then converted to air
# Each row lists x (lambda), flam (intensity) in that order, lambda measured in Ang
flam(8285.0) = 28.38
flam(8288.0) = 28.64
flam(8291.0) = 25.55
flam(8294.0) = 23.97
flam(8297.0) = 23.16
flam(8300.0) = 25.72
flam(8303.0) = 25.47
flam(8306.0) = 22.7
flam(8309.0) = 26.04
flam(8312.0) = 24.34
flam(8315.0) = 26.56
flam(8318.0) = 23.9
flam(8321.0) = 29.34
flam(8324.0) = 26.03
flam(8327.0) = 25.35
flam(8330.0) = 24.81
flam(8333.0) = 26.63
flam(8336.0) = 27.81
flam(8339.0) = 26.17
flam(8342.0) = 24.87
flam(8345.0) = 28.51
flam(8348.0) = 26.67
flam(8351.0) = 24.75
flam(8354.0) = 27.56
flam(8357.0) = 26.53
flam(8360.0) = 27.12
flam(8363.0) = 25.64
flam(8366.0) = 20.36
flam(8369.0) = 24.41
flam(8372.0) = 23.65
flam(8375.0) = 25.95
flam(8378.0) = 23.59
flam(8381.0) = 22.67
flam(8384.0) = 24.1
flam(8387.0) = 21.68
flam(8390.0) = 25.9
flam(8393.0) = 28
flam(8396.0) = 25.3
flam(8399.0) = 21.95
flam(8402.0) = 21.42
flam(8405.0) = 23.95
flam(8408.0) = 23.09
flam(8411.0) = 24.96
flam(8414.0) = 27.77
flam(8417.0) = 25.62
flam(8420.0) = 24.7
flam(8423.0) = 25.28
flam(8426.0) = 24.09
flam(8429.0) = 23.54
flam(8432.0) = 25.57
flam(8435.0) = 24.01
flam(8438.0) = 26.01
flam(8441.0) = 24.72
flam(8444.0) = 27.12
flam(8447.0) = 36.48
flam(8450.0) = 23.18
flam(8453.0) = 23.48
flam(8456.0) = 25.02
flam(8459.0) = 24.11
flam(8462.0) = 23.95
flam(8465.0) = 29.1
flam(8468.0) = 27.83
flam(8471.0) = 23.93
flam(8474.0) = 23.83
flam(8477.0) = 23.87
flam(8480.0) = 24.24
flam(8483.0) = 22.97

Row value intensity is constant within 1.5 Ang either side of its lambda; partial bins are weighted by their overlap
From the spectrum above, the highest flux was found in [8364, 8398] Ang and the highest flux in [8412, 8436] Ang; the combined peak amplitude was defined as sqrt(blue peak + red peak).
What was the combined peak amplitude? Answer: 7.47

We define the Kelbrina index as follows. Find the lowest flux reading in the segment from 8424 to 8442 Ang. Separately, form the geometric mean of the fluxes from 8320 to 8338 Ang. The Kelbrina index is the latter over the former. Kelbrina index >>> 1.13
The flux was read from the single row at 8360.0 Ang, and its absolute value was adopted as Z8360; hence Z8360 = 27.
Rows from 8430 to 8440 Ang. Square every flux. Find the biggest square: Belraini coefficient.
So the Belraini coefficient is 677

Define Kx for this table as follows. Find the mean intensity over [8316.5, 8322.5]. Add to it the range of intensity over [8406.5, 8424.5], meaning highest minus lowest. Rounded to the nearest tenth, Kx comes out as 31.3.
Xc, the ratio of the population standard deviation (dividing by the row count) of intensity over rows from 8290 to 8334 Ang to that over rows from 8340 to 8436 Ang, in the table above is 0.81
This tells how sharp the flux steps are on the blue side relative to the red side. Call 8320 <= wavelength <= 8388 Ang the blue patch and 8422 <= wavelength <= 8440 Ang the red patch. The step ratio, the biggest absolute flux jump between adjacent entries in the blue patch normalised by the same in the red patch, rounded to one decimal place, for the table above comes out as 2.6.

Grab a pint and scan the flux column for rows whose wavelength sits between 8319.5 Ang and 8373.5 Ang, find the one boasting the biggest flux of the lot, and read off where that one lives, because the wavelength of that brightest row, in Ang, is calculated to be 8321.0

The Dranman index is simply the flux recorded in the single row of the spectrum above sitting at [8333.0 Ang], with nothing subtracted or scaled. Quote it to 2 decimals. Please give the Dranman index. 26.63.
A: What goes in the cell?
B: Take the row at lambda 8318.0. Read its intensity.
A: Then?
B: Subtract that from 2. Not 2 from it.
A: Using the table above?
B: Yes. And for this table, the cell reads -21.9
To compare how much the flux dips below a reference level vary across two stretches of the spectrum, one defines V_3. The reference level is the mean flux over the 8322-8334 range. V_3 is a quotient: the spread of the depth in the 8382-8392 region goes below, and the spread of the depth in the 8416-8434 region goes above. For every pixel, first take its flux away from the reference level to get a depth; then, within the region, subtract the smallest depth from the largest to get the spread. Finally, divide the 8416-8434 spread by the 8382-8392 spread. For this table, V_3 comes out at 0.49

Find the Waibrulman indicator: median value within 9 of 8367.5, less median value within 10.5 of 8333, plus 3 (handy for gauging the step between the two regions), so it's 2.0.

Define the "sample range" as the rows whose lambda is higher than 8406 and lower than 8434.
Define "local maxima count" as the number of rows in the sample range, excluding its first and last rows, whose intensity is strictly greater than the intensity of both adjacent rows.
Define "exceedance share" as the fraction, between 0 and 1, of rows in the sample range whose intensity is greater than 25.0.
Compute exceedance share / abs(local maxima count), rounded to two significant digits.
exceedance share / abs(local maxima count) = 0.22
